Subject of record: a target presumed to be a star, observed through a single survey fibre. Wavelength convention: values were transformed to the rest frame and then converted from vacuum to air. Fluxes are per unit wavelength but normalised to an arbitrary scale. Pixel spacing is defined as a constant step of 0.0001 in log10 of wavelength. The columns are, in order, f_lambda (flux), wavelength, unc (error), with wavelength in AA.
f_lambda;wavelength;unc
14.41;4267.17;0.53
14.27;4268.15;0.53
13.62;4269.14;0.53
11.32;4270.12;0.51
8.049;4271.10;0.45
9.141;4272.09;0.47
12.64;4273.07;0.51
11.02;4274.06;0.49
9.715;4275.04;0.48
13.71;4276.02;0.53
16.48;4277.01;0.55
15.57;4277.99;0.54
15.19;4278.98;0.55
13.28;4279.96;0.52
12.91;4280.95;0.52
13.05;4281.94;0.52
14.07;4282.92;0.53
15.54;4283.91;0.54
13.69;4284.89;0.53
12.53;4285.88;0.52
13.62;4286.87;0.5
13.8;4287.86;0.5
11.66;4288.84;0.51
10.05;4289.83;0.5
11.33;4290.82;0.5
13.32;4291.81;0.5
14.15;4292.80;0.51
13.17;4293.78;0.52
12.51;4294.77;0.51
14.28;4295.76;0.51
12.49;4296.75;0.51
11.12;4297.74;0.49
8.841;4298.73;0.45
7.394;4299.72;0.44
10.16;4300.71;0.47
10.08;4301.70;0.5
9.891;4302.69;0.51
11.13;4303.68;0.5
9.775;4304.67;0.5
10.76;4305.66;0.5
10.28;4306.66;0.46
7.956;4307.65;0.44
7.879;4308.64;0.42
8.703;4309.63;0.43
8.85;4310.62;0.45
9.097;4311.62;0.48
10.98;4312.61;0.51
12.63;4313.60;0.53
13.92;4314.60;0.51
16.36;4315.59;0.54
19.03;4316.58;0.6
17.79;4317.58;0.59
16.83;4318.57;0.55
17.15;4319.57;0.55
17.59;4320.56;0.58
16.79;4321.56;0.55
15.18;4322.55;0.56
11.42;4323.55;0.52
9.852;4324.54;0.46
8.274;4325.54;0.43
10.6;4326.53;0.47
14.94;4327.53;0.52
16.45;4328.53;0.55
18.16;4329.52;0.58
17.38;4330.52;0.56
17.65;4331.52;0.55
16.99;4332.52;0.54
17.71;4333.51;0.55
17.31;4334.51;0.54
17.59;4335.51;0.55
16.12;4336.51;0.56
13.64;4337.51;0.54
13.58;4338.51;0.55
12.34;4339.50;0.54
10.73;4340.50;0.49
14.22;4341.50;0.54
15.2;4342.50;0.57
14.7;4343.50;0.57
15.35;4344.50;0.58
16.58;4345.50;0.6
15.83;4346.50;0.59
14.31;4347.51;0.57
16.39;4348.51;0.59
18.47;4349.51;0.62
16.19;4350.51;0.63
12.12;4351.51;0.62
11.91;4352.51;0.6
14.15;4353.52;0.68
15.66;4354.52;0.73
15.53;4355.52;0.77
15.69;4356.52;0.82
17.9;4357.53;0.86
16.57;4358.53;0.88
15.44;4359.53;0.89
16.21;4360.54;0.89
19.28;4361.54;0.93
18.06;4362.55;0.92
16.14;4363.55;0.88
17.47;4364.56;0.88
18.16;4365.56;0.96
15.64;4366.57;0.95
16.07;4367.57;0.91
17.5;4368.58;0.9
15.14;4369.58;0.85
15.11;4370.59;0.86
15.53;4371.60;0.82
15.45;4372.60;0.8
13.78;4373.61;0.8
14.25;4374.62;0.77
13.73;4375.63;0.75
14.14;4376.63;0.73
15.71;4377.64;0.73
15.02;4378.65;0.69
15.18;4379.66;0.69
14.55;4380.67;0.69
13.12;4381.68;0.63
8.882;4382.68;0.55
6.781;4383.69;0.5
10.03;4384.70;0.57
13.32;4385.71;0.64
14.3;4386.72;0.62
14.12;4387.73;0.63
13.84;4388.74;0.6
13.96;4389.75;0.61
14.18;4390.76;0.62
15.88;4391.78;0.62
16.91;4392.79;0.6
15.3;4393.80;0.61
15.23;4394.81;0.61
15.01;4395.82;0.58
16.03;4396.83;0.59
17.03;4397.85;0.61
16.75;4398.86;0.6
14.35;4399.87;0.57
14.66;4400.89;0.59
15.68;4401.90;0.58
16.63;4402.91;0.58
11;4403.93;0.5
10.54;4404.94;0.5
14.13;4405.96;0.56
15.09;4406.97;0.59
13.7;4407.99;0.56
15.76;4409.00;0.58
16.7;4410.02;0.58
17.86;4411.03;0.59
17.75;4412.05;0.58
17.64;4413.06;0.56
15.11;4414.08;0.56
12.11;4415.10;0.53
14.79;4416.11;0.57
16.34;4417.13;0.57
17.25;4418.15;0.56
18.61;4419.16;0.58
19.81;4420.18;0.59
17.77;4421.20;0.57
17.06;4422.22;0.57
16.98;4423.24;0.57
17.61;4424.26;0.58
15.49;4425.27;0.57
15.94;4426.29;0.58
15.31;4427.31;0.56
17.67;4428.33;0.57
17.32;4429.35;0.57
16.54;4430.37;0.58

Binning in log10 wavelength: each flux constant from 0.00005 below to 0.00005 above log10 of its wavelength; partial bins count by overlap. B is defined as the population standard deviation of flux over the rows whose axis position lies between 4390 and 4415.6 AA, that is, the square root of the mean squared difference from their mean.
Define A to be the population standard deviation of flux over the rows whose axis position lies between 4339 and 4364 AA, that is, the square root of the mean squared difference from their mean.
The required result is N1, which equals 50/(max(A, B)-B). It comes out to 350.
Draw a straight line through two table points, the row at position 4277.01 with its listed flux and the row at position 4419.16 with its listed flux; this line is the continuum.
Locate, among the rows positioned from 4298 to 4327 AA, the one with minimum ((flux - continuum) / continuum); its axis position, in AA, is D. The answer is 4299.72 AA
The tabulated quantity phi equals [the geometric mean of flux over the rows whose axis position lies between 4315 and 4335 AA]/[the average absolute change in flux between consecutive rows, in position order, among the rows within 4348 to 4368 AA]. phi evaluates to 9.9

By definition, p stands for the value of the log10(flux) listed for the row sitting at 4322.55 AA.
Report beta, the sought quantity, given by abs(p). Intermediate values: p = 1.18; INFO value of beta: 1.18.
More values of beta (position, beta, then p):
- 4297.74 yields 1.05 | 1.05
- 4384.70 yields 1.00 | 1.00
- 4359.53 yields 1.19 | 1.19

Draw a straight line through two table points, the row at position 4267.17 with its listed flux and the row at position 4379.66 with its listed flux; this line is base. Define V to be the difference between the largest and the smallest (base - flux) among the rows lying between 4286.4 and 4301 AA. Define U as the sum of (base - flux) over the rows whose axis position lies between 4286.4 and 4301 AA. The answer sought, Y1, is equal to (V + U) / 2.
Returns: 24.0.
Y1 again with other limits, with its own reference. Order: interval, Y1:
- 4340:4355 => 5.1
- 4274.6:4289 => 9.8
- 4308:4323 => 11.7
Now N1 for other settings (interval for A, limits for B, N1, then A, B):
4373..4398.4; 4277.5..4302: 183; 2.29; 2.0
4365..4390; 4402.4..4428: 272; 2.40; 2.2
